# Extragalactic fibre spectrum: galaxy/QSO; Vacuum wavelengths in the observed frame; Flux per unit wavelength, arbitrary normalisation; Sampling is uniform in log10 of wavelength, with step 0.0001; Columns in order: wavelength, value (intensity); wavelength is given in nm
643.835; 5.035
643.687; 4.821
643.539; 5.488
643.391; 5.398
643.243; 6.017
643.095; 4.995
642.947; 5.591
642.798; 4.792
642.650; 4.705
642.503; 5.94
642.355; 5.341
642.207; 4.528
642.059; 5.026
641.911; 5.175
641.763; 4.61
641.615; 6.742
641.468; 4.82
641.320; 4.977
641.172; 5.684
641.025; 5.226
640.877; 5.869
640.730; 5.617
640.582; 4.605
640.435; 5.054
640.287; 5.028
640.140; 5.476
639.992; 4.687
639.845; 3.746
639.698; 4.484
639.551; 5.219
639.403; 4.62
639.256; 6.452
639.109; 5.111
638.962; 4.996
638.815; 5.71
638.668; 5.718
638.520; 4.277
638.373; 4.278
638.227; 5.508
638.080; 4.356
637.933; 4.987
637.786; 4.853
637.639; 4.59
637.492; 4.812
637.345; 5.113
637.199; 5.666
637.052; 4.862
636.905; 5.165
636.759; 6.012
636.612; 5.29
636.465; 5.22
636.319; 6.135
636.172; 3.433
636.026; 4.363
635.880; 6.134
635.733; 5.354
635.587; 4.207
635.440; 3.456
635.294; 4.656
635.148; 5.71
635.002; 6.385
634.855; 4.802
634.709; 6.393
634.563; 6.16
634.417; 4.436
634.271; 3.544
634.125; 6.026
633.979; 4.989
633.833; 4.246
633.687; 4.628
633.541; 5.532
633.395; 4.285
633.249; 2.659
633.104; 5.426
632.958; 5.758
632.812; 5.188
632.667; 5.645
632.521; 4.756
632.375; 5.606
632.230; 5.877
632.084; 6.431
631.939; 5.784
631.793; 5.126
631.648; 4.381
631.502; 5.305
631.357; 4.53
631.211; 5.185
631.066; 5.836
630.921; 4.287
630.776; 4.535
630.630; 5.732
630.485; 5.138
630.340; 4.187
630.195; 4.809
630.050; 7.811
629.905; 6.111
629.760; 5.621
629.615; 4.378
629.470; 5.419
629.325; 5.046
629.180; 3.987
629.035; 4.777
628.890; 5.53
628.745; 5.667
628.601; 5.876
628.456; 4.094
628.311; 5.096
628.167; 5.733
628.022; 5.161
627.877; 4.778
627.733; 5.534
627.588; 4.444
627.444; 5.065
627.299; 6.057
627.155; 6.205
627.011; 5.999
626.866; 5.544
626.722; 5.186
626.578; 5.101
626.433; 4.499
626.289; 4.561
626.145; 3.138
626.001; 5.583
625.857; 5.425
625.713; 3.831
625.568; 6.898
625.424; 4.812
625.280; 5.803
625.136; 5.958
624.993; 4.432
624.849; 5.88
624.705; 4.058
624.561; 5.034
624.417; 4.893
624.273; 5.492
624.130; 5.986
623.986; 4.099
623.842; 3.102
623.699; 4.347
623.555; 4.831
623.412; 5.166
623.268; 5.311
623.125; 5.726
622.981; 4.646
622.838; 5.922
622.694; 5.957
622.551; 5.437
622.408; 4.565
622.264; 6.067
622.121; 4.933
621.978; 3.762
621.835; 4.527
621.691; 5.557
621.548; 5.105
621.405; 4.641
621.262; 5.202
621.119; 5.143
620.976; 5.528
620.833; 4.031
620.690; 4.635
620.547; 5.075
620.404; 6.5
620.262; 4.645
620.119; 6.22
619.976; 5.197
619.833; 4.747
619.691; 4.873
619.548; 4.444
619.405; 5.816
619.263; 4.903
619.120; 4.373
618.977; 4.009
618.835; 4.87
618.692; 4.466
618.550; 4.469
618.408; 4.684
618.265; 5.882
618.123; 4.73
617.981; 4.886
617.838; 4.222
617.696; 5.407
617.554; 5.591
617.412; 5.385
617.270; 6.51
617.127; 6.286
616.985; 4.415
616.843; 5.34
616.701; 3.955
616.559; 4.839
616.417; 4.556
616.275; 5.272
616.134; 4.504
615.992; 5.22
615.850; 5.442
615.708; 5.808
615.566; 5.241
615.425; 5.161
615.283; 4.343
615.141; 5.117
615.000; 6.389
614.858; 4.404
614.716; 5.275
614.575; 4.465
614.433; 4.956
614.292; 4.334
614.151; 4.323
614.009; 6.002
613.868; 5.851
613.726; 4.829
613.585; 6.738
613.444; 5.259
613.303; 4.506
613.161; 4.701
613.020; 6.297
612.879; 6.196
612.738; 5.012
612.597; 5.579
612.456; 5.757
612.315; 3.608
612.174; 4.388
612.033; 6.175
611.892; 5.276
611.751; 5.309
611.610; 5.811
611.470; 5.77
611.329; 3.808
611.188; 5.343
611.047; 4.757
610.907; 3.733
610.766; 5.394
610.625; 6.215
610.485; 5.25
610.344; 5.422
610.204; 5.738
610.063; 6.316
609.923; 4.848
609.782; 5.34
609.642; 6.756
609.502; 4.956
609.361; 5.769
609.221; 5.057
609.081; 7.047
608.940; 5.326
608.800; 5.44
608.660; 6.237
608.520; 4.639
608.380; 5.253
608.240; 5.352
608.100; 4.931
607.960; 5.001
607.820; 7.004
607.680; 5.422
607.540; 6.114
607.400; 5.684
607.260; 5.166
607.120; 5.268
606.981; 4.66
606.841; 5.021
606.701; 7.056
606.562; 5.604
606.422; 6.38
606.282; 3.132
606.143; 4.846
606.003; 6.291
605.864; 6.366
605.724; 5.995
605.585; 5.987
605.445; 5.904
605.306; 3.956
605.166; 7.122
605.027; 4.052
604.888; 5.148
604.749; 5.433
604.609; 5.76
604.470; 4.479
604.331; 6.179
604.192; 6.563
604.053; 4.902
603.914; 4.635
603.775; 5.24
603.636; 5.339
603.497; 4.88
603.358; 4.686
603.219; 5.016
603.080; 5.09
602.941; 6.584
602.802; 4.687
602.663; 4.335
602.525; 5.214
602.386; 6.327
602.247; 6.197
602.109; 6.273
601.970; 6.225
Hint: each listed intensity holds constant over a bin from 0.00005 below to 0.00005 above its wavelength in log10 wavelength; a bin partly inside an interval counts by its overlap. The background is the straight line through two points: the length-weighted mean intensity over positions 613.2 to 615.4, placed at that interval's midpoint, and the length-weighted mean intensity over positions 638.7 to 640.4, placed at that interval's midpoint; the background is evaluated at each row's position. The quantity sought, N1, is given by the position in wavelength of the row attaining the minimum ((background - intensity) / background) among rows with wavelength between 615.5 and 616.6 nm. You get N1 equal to 615.708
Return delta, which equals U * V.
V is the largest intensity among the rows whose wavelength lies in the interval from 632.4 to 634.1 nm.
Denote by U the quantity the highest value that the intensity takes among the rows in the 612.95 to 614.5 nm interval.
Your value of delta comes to 38.8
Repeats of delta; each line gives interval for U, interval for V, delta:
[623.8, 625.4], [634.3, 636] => 38.3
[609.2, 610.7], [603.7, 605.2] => 48.1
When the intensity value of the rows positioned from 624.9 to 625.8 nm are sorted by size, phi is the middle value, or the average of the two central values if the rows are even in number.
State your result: 5.31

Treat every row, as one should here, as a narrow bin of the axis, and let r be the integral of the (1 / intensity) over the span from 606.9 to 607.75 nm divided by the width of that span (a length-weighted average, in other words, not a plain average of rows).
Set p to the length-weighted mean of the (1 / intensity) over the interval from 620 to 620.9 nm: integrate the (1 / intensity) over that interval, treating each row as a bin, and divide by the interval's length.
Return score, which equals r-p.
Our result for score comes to -0.011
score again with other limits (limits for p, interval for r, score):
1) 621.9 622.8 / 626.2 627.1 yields -0.002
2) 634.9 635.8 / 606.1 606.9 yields -0.010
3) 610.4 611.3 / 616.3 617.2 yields 0.005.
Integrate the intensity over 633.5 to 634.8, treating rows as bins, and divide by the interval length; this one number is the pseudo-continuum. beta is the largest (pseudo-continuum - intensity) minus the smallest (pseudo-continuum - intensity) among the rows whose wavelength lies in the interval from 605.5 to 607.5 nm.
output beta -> 3.9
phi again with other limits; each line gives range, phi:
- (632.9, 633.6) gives 5.43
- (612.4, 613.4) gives 5.58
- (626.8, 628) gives 5.54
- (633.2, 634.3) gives 4.46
